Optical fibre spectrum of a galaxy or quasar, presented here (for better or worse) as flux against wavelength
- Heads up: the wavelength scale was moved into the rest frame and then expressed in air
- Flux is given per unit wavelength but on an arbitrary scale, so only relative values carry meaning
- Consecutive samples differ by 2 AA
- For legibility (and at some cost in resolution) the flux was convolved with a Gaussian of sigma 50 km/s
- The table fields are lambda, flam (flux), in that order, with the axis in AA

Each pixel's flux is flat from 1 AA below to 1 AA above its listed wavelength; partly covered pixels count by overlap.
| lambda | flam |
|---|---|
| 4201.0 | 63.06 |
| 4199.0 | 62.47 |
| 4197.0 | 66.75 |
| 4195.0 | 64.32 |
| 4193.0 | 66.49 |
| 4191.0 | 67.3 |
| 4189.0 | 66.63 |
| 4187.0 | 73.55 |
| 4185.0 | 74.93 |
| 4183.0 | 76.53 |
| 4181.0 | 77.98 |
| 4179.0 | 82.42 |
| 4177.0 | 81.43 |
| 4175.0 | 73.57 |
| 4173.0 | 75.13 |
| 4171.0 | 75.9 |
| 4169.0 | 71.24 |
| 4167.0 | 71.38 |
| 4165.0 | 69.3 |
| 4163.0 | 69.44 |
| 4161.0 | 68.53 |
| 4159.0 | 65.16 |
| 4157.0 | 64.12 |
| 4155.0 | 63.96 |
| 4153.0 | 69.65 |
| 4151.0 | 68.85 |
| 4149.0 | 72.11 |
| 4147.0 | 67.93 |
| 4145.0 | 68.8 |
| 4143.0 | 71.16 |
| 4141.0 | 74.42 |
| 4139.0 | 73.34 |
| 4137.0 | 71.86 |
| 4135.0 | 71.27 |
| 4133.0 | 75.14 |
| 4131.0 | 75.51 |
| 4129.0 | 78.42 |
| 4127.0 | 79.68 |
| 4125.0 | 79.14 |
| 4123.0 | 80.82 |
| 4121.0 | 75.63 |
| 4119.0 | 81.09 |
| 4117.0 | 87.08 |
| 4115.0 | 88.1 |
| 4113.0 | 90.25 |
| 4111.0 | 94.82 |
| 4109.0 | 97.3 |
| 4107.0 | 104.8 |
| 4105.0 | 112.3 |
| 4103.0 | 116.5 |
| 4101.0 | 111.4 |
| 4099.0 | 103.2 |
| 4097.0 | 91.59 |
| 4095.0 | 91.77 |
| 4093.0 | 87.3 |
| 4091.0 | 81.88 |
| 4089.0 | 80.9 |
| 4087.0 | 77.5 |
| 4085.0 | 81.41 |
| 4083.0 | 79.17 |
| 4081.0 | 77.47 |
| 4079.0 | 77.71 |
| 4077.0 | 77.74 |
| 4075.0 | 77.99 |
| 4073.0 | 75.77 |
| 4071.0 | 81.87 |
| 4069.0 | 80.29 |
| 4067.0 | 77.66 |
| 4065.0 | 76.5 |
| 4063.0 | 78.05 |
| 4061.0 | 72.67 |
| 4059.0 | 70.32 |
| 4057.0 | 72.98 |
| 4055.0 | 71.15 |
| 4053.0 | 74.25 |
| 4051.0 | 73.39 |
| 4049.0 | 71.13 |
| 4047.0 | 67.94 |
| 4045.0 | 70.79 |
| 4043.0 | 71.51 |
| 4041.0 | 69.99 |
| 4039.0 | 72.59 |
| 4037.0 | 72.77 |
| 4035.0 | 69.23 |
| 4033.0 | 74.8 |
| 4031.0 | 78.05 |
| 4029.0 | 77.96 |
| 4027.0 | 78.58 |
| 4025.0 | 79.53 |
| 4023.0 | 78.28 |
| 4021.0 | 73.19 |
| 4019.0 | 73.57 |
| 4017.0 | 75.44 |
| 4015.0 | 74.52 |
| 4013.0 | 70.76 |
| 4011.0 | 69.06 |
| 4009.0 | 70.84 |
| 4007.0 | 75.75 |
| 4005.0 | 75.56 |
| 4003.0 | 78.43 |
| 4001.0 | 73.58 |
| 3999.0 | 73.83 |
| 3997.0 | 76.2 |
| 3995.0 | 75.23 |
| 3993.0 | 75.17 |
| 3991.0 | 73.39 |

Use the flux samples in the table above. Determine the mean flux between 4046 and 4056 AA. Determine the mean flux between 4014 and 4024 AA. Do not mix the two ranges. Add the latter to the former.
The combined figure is 147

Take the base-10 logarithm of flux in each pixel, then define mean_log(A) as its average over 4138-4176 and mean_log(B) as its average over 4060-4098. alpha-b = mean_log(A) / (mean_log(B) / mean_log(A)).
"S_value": 1.79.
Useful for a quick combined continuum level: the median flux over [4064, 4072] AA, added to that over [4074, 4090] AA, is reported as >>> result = 157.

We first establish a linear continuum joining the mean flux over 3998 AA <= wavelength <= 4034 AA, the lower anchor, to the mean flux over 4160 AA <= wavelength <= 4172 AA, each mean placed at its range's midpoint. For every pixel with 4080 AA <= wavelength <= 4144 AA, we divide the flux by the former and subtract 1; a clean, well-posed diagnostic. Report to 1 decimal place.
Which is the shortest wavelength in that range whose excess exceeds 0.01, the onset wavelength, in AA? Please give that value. 4081.0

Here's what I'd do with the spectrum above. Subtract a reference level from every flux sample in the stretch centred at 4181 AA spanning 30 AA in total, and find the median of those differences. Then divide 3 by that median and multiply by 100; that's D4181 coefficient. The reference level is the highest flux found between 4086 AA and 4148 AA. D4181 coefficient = -7.0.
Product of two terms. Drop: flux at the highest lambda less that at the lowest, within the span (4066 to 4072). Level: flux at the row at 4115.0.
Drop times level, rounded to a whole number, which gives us 371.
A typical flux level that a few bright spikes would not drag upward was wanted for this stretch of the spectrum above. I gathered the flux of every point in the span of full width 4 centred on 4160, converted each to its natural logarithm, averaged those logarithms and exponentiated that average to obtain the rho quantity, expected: 67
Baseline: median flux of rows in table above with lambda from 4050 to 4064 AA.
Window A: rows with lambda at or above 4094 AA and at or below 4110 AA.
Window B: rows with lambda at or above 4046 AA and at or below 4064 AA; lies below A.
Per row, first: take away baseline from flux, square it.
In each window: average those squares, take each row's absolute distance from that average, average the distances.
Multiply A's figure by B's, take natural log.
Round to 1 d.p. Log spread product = 8.2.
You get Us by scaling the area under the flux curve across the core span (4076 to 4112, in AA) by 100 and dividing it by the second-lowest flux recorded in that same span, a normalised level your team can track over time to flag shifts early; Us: 4245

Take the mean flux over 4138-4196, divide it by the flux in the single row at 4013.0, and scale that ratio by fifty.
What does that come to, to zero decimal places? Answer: 50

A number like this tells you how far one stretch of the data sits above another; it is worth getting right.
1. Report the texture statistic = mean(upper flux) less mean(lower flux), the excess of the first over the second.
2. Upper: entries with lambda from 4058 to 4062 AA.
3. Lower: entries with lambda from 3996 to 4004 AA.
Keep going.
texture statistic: -4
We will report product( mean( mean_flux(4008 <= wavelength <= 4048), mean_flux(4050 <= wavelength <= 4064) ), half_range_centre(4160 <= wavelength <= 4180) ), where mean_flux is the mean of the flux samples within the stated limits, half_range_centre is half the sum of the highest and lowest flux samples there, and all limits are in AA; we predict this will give 5537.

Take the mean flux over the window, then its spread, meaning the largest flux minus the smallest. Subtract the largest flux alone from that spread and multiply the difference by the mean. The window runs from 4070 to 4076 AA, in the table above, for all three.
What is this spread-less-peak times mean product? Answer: -5951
